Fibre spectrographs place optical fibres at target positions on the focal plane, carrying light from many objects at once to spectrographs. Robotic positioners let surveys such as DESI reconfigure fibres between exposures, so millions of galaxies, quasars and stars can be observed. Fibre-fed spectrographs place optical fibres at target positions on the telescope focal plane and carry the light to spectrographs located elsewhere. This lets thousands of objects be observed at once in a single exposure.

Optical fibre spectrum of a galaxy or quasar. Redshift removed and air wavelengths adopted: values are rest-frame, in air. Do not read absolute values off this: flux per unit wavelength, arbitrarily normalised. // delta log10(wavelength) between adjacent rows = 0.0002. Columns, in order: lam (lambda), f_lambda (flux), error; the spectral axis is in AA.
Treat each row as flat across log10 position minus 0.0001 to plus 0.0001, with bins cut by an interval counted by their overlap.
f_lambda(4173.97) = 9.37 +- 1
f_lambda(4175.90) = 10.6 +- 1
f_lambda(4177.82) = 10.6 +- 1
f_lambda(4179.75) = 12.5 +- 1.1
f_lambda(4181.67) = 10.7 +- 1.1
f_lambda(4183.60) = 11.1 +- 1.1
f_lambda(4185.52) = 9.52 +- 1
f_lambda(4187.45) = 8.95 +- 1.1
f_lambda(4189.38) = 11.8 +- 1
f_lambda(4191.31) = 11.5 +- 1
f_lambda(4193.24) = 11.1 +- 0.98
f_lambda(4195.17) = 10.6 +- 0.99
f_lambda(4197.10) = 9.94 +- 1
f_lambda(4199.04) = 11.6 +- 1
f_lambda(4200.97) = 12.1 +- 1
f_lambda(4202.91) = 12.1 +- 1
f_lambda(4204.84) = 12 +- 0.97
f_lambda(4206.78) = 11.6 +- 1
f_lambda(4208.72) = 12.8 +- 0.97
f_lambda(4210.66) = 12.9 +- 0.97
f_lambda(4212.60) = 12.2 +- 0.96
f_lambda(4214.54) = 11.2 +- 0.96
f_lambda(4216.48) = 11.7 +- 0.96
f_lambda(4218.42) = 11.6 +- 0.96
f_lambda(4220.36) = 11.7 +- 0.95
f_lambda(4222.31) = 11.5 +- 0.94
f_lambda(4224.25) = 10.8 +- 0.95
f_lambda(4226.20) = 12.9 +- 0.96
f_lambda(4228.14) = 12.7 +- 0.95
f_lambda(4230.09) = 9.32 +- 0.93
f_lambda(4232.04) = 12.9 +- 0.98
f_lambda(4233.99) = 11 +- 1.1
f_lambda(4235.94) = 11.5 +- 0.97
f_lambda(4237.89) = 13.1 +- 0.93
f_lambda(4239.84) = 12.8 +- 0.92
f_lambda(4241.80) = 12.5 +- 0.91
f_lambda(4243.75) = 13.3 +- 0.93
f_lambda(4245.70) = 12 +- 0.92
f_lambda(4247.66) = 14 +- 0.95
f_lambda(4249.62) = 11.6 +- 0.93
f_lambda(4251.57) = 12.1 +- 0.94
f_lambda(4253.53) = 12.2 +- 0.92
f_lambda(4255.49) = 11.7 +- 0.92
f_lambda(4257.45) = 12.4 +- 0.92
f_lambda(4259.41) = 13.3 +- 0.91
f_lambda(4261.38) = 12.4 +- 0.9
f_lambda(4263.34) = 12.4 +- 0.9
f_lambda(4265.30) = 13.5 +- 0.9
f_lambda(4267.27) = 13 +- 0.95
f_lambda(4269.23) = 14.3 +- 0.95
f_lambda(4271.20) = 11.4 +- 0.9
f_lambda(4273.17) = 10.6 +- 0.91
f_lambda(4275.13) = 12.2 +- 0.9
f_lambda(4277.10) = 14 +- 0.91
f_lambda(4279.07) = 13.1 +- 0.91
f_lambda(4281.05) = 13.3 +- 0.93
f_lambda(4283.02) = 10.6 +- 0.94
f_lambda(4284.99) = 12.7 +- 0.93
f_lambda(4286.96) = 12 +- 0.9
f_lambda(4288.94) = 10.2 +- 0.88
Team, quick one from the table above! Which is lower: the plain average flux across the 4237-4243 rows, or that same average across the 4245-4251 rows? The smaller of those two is 12.5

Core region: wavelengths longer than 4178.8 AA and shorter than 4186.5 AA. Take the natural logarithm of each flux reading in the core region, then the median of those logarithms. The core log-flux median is 2.39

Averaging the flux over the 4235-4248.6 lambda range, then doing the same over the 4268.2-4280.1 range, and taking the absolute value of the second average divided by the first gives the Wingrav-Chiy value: 0.989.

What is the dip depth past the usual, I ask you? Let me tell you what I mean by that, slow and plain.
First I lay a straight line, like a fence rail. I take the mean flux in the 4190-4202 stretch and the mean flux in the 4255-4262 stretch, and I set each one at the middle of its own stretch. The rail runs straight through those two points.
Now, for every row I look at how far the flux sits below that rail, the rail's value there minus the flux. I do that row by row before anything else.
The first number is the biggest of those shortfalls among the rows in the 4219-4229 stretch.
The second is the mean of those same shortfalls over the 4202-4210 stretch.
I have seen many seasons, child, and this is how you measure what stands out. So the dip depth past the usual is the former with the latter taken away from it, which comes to 1.7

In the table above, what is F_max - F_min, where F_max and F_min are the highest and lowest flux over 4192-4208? 2.2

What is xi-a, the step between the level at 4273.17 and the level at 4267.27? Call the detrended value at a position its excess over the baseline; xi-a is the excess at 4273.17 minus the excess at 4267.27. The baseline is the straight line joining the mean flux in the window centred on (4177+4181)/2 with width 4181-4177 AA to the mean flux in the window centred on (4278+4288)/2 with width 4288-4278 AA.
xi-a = -2.4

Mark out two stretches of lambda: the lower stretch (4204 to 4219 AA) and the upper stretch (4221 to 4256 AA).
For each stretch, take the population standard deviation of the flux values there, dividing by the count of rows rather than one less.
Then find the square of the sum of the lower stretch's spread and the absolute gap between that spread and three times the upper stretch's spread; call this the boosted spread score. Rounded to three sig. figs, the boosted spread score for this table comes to 10.1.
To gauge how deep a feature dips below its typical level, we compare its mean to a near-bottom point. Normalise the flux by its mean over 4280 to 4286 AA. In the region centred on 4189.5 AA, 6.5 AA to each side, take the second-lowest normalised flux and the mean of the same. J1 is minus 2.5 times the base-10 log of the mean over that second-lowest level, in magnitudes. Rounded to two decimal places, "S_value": -0.12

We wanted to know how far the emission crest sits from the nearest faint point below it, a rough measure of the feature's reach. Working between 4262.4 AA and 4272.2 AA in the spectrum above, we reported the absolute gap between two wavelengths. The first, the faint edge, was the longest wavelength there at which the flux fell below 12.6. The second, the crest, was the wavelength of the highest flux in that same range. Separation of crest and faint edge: 2.0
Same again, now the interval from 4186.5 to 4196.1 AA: 5.8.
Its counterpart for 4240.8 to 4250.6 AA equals 2.0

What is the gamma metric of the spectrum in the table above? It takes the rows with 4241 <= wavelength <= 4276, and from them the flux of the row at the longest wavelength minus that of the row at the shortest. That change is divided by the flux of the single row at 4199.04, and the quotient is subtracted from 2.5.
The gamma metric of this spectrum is 2.53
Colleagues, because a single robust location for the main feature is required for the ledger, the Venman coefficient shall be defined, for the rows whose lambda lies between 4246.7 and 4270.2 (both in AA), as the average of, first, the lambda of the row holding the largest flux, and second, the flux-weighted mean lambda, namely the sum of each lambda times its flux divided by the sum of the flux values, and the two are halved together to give 4263.9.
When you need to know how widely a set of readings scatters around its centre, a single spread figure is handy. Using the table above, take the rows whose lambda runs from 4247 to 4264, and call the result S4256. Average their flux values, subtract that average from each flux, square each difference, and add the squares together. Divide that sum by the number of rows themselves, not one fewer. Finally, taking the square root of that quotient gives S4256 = 0.7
